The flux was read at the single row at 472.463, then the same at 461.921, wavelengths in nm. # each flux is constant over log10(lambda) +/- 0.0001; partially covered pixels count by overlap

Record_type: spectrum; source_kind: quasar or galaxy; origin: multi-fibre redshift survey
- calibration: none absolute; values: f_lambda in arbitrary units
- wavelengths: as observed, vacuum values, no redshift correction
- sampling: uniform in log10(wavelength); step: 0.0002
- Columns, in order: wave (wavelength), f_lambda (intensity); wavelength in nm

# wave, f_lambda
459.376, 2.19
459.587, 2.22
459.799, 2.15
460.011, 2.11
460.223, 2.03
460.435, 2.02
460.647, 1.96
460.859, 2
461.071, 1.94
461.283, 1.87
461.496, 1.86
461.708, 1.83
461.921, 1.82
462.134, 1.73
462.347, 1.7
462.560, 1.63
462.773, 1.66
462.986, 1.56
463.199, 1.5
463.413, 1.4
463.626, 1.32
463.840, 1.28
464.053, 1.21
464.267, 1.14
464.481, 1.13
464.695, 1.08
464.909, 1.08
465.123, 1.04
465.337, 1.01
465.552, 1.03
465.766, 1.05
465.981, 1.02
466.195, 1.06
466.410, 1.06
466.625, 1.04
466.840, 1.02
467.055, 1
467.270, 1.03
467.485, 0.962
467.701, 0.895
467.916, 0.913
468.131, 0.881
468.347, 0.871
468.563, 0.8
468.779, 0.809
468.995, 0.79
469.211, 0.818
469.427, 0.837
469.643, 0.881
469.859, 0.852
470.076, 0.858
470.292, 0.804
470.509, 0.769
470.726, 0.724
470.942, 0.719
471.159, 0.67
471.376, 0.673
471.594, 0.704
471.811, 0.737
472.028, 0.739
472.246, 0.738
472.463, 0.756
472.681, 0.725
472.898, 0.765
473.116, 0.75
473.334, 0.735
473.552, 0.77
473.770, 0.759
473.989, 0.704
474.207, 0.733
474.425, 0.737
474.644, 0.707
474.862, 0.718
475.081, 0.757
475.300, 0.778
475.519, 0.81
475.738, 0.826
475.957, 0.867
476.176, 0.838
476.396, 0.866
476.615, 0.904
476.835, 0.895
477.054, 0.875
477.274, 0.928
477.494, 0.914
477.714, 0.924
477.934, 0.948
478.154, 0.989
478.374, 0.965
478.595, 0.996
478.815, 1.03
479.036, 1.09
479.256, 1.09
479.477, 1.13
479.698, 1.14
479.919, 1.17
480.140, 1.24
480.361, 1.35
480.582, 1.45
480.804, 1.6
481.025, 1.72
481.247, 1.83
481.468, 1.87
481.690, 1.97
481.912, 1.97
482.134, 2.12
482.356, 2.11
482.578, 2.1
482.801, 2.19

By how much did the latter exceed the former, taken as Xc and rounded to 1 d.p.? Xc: 1.1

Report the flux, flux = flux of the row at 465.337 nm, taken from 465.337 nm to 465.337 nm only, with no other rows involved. 1.01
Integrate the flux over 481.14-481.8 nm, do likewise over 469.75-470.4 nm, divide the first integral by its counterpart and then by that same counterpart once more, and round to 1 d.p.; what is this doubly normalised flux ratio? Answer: 4.2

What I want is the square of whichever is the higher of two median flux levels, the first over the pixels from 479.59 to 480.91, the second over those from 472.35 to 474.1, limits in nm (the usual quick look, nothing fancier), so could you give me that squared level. 1.7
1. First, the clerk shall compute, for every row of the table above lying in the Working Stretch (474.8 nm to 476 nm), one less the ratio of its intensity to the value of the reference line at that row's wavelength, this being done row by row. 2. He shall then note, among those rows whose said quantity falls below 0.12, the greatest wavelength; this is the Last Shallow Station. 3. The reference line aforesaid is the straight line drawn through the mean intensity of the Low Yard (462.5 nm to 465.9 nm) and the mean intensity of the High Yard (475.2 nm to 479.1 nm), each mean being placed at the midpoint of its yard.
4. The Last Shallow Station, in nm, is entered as 475.957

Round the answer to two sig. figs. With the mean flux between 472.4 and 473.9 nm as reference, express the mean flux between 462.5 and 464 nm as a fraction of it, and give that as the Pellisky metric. 2.0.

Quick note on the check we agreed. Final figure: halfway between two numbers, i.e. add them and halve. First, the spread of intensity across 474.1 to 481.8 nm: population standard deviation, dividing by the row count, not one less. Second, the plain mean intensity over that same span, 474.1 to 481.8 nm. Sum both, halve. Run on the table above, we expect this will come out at 0.710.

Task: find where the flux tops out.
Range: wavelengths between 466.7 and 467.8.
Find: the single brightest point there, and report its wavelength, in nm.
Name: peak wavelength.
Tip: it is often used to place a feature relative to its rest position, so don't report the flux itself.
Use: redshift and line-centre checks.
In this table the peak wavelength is 467.270 nm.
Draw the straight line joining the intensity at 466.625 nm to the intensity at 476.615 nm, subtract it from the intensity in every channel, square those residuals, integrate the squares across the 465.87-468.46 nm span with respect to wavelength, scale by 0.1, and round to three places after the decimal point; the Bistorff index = 0.002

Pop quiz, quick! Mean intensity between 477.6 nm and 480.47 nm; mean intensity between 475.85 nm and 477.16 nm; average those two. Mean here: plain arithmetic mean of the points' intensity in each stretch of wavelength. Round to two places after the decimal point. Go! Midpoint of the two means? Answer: 0.98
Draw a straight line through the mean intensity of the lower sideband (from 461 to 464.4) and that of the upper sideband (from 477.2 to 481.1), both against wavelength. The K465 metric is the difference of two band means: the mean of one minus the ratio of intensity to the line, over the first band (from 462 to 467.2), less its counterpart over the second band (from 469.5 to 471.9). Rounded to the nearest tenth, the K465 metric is -0.2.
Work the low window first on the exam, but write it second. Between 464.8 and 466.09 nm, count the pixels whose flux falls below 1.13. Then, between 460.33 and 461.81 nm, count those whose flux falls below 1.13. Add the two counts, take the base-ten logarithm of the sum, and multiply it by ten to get 7.8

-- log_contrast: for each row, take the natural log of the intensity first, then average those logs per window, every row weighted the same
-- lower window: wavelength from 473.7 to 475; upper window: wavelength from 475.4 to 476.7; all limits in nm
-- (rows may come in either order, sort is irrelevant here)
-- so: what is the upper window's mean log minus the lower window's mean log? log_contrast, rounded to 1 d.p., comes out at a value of 0.2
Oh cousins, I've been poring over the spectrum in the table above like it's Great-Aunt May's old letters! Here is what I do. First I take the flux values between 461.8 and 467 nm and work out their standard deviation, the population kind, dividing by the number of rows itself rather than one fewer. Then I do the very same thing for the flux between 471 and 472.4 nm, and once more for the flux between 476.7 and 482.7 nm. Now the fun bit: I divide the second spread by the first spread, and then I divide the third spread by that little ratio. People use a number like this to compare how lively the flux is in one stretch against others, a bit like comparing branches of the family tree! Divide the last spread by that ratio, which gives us 3.9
